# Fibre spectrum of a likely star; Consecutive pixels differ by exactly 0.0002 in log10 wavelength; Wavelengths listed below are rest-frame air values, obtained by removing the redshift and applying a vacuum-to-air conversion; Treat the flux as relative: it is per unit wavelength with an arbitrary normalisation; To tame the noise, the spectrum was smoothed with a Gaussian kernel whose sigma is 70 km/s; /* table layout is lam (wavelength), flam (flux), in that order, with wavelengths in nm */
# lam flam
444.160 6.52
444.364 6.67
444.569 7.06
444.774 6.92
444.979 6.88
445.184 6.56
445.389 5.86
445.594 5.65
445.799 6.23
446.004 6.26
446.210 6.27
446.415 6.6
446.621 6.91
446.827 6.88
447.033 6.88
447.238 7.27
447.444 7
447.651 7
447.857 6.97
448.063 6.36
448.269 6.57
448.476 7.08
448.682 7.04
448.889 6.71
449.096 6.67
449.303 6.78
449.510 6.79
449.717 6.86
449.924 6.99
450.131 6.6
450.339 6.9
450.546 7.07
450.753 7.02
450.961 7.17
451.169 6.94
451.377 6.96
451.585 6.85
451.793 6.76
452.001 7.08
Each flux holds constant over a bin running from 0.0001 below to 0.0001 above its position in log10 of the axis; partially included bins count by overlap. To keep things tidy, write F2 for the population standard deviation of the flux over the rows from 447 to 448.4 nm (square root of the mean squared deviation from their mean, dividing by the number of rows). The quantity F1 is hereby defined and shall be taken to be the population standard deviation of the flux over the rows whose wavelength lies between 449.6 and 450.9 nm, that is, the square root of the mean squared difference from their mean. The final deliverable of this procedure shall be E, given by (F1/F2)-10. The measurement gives -9.5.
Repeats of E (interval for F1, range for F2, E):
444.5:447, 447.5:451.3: -7.9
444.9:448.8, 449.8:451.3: -7.4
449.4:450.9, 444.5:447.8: -9.7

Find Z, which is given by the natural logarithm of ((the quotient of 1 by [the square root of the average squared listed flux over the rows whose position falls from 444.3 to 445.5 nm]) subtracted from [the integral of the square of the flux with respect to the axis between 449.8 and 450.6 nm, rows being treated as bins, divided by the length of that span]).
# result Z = 3.85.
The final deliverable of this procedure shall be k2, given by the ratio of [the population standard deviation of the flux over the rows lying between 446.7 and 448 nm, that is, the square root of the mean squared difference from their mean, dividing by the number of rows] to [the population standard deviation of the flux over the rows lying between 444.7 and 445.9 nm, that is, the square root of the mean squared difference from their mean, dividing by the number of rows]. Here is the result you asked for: 0.3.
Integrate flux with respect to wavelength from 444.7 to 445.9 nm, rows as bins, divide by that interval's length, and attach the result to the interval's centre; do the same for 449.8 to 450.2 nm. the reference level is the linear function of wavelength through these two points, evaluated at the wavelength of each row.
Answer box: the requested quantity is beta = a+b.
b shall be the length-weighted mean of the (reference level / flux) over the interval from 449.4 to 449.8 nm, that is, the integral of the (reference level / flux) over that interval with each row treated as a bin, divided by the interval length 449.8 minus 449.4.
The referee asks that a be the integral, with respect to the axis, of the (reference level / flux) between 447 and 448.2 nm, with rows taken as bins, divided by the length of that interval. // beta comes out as 1.949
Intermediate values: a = 0.95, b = 0.99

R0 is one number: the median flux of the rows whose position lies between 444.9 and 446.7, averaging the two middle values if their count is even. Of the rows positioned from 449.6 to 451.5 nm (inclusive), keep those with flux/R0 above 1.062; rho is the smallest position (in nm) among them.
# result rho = 449.717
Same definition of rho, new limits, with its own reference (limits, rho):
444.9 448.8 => 444.979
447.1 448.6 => 447.238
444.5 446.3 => 444.569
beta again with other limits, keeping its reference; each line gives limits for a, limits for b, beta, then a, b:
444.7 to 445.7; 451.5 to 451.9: 2.031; 1.00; 1.03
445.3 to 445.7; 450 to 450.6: 2.108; 1.11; 1.00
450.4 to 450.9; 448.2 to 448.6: 1.951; 0.98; 0.97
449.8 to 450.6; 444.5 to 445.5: 1.951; 1.00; 0.96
